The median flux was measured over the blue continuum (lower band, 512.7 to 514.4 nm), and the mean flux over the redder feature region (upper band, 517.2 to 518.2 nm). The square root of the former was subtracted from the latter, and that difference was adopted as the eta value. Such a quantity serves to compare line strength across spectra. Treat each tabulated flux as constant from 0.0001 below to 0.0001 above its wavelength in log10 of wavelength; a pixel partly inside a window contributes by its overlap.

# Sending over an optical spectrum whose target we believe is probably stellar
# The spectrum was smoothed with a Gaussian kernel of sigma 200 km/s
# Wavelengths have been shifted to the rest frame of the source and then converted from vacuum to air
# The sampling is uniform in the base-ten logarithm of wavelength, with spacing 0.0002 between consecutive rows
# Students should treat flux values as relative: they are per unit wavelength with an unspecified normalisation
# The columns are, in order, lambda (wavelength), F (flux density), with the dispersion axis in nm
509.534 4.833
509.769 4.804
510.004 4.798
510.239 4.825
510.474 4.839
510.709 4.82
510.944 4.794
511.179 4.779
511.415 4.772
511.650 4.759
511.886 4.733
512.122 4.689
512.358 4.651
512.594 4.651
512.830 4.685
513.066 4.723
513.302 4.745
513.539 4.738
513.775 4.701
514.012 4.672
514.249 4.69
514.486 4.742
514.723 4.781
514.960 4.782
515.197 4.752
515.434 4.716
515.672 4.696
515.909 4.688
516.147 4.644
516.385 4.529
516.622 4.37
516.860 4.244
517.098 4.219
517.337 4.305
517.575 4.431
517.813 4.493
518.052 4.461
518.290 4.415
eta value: 2.25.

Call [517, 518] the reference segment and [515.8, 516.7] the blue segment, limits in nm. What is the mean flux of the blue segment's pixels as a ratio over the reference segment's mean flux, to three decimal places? 1.045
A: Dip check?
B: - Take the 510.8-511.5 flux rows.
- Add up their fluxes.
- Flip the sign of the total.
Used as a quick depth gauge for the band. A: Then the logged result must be -14.3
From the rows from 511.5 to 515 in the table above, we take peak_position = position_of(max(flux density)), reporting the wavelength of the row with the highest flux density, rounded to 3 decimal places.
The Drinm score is 514.960 nm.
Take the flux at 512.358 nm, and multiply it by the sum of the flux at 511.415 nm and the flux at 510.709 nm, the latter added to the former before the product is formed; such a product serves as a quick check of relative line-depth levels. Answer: 44.6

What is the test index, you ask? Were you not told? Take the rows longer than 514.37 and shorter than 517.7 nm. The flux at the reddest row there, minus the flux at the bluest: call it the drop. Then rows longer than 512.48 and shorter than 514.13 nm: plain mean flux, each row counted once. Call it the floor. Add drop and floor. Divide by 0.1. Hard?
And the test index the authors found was 43.9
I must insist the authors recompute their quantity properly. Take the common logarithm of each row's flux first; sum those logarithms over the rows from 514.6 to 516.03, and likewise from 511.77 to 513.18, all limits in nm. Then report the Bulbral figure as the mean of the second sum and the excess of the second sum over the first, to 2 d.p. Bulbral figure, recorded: 2.00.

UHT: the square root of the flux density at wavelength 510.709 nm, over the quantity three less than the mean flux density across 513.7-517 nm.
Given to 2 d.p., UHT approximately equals 1.34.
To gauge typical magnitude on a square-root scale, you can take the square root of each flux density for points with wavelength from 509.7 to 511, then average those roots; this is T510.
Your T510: 2.19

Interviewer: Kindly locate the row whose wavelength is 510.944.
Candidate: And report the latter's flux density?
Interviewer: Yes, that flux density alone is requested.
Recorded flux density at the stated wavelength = 4.794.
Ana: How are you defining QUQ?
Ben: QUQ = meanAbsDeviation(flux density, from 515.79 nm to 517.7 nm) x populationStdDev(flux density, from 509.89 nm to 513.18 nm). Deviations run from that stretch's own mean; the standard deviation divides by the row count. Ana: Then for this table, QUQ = 0.0088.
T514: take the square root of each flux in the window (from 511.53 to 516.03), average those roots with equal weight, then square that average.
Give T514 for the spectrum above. 4.72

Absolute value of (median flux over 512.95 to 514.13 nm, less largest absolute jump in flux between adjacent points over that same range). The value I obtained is 4.69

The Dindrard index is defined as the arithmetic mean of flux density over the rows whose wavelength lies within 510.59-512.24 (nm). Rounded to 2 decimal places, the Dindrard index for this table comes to 4.76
